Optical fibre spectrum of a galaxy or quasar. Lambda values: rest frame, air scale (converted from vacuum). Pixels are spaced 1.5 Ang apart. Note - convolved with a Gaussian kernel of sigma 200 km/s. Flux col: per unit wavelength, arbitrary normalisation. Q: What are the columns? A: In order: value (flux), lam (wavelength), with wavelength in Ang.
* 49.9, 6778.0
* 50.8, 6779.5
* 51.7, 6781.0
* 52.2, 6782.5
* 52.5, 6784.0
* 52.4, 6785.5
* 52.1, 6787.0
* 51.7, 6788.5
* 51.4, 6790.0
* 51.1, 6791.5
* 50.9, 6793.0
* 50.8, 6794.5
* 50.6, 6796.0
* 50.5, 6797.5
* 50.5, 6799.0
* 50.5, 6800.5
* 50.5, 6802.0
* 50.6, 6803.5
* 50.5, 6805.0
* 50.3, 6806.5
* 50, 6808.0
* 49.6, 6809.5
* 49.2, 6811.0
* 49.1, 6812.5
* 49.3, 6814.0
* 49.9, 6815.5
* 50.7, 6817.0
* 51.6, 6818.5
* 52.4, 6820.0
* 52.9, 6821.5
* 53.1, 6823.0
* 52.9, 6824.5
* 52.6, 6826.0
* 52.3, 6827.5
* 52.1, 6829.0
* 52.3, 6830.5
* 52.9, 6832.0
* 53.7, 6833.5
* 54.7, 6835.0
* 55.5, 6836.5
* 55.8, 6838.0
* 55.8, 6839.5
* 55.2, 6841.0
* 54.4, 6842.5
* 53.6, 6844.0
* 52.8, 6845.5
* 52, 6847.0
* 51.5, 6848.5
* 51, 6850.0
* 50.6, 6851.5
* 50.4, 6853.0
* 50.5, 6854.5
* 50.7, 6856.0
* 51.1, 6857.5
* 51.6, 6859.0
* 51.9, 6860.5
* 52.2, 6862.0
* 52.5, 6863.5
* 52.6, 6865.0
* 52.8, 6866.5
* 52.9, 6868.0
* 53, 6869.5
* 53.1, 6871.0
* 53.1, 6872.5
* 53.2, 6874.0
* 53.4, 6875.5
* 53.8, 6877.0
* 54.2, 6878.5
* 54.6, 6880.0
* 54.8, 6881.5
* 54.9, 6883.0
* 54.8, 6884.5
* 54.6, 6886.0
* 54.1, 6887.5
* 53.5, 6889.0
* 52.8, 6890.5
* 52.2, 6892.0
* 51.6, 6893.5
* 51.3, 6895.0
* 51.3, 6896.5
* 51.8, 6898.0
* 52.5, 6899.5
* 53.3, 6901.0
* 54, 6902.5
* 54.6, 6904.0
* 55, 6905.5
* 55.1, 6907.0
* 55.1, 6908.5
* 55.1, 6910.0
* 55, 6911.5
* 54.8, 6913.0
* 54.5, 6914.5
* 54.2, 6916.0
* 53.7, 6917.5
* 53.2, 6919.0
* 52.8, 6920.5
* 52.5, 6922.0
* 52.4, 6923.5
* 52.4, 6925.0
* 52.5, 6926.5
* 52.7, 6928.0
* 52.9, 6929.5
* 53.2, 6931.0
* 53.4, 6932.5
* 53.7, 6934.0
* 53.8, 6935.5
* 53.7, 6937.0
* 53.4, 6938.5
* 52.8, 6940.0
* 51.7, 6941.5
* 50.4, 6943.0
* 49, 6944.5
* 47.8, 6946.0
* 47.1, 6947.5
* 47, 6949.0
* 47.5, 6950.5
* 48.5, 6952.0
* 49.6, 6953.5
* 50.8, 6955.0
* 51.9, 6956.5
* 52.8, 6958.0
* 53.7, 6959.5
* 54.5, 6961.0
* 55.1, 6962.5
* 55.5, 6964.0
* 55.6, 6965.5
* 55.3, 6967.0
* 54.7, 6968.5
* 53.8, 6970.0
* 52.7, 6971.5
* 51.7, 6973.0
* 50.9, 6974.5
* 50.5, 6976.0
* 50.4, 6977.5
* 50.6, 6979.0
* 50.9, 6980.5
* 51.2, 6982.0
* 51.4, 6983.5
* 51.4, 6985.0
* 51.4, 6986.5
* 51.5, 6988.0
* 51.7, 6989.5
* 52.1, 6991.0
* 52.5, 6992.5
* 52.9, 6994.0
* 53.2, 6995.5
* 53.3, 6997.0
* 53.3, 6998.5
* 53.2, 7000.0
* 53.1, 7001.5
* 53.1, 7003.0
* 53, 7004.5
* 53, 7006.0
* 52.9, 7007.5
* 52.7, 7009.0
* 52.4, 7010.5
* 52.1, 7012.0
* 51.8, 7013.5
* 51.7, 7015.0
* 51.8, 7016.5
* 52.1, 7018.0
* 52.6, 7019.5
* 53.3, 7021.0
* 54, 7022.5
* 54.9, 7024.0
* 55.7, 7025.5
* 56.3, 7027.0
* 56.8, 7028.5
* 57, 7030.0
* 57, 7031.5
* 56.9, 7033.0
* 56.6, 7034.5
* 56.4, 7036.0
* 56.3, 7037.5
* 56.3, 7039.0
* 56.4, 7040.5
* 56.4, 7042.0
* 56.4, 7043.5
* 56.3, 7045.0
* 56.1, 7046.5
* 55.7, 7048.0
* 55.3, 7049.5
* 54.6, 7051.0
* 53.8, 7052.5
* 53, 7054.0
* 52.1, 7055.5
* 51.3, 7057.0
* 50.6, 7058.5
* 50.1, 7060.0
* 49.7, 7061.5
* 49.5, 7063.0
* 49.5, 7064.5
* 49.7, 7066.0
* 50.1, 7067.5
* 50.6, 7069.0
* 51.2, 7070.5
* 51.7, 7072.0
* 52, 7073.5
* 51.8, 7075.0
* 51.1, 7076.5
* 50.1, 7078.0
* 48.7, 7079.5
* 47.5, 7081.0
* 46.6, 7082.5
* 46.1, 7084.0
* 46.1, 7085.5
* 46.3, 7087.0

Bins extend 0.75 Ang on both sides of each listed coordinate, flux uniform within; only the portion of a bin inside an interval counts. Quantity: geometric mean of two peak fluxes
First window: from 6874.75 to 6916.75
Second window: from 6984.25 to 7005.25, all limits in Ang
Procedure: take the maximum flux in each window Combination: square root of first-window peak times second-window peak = 54.2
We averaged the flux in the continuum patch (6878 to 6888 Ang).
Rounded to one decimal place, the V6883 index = 54.6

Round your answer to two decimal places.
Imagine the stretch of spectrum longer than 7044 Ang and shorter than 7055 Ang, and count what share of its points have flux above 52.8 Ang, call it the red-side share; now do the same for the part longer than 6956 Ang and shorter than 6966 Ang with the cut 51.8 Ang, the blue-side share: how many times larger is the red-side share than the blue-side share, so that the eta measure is 1.00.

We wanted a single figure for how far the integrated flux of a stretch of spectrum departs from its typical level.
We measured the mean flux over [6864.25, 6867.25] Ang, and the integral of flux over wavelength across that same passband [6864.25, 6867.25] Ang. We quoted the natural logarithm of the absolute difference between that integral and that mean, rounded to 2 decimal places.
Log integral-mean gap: 4.66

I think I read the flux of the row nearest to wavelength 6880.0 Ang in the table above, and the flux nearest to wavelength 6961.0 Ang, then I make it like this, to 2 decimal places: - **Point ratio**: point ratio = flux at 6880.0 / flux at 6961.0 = 1.00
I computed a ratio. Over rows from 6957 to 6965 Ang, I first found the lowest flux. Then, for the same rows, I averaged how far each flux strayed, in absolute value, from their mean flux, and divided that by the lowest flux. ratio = 0.016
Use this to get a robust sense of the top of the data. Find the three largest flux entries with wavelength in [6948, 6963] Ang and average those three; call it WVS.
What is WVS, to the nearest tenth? 54.4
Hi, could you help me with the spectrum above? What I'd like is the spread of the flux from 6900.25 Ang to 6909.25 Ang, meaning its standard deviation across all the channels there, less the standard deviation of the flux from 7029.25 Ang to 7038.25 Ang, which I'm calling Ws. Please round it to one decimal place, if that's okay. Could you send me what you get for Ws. 0.4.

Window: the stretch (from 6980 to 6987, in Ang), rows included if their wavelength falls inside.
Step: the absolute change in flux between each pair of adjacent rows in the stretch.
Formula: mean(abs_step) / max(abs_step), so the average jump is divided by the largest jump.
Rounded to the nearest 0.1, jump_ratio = 0.4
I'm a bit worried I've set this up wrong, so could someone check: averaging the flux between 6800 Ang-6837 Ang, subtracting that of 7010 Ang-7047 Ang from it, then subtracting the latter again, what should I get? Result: -58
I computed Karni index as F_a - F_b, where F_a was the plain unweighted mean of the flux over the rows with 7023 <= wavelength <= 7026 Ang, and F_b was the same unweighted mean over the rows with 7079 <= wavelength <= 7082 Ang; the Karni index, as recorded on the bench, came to 7.2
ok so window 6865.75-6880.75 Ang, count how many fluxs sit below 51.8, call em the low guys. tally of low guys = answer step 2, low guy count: 0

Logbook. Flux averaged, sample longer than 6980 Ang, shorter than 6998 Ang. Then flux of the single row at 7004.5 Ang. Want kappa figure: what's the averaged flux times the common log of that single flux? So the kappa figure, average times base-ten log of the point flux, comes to 89.6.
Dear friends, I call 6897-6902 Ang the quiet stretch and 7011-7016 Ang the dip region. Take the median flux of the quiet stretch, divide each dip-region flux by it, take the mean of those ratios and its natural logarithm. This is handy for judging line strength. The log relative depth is -0.012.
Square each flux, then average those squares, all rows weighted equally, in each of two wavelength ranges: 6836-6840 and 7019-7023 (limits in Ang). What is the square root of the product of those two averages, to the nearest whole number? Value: 2969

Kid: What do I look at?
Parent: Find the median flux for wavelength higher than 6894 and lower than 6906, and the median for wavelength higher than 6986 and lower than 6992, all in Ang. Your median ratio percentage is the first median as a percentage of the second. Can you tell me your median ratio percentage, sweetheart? 103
